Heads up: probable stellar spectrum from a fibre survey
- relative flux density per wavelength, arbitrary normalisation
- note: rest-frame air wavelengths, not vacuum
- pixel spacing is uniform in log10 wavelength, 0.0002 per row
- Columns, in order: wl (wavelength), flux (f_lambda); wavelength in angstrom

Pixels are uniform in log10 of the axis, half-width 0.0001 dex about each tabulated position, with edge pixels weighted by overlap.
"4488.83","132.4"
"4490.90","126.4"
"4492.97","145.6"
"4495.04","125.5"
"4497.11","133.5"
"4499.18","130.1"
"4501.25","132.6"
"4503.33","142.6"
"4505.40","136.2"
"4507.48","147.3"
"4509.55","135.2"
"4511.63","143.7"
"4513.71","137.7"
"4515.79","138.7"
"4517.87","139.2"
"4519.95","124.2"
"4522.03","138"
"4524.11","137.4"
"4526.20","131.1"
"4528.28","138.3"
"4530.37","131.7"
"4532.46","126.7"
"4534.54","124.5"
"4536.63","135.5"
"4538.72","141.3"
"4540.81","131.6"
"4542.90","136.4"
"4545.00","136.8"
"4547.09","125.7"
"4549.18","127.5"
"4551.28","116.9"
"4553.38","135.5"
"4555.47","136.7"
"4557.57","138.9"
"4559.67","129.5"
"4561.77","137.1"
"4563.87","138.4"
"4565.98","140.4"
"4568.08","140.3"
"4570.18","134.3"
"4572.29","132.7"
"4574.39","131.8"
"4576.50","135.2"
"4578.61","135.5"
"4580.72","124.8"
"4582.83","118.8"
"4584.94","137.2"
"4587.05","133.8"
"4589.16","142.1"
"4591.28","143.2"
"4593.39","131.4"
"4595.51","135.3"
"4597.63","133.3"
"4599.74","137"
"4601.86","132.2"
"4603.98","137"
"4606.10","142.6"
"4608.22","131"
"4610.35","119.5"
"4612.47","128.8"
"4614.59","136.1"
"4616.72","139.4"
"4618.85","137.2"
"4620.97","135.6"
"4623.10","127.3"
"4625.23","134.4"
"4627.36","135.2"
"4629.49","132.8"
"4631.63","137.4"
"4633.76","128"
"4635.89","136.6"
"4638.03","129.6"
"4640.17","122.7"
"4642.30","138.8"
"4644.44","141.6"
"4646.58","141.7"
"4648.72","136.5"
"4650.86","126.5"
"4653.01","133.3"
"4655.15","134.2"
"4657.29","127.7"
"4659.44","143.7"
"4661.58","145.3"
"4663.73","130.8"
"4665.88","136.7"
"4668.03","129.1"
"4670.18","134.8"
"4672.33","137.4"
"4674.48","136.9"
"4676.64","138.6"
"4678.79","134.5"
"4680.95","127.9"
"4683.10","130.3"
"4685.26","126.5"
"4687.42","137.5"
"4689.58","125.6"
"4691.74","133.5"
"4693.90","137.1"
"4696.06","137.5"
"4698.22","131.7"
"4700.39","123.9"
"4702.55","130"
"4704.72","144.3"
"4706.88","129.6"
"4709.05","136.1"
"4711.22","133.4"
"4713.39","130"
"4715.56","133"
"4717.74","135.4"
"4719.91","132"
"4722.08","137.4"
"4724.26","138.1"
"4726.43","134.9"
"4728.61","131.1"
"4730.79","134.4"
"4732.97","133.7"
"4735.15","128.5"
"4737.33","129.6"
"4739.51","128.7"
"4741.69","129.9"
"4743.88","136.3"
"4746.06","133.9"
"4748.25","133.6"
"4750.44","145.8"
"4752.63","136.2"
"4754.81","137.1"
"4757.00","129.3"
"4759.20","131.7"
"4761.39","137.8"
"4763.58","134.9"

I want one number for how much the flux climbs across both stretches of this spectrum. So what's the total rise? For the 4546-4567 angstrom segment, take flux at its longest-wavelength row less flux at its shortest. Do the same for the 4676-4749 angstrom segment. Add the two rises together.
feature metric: 10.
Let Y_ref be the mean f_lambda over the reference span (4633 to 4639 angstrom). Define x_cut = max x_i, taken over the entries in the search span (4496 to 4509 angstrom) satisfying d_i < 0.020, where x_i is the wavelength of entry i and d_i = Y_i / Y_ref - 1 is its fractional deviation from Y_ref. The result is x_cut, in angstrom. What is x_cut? 4501.25 angstrom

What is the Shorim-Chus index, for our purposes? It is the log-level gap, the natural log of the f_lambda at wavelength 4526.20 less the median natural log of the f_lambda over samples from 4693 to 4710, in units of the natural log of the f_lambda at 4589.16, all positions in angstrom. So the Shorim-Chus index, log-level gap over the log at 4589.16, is -0.004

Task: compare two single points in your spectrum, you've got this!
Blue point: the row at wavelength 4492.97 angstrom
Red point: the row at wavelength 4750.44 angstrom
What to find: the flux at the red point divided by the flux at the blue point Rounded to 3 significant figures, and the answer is 1.00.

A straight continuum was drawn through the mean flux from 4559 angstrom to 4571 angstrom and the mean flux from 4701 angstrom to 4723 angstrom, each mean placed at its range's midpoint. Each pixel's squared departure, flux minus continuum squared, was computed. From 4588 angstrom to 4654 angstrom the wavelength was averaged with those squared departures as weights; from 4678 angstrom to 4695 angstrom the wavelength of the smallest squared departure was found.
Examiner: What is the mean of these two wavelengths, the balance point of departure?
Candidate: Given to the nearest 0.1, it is 4650.5 angstrom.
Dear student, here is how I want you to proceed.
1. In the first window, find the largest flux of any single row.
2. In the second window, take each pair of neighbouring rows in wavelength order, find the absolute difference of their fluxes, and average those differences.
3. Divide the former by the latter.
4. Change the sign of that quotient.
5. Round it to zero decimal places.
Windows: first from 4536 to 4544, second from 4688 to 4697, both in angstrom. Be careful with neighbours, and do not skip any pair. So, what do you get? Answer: -36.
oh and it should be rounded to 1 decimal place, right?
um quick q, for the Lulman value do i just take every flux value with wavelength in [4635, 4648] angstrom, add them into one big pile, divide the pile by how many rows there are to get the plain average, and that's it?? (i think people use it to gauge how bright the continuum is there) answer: 135.2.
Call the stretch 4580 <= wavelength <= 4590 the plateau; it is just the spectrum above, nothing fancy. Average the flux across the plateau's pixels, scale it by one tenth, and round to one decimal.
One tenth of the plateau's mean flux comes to 13.1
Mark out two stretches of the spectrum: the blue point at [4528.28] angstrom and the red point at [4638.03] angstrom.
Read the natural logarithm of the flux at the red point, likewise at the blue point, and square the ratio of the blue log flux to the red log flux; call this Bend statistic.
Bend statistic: 1.03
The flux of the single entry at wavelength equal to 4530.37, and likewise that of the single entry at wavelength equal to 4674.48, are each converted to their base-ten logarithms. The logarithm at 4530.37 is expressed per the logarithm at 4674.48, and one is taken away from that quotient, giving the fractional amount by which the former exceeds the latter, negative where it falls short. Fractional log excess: -0.008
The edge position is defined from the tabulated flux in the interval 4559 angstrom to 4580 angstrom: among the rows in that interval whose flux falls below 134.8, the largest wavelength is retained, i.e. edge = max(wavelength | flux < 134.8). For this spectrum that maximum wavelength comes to 4574.39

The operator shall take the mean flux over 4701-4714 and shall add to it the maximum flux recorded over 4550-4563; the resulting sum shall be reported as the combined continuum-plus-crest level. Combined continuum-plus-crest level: 273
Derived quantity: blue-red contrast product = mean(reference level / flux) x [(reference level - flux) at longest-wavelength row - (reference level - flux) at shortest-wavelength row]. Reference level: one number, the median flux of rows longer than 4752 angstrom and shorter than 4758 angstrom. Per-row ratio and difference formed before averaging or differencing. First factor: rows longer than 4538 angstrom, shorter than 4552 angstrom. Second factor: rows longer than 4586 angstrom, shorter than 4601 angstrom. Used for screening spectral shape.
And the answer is -3.3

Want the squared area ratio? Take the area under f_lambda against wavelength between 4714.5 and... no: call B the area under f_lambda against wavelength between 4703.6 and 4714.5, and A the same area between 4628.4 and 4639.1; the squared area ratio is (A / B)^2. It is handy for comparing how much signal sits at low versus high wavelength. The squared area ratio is 0.94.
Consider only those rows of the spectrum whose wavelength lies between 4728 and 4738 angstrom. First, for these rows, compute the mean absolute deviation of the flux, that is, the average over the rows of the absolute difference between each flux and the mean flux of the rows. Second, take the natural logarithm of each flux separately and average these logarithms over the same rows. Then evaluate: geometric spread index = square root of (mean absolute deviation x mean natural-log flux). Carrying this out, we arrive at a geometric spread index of 3.2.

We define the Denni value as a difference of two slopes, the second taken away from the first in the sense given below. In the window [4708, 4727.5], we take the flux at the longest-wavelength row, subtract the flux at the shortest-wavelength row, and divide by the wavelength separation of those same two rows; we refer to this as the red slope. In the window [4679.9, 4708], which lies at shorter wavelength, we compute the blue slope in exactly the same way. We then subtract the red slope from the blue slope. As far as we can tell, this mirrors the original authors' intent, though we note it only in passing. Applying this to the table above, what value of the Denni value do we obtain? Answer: 0.1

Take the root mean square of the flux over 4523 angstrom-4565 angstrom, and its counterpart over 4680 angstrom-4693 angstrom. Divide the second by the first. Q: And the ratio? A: 0.98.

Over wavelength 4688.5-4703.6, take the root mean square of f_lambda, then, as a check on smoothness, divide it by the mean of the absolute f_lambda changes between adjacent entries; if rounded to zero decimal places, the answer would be 25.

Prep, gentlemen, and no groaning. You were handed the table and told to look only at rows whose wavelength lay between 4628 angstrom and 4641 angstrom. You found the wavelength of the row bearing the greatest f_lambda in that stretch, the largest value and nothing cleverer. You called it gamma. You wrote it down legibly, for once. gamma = 4631.63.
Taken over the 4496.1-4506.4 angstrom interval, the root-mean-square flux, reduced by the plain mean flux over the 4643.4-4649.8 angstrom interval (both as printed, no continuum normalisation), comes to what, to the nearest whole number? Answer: -5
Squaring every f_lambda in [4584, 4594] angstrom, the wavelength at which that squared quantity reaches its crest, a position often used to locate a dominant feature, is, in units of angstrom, 4591.28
